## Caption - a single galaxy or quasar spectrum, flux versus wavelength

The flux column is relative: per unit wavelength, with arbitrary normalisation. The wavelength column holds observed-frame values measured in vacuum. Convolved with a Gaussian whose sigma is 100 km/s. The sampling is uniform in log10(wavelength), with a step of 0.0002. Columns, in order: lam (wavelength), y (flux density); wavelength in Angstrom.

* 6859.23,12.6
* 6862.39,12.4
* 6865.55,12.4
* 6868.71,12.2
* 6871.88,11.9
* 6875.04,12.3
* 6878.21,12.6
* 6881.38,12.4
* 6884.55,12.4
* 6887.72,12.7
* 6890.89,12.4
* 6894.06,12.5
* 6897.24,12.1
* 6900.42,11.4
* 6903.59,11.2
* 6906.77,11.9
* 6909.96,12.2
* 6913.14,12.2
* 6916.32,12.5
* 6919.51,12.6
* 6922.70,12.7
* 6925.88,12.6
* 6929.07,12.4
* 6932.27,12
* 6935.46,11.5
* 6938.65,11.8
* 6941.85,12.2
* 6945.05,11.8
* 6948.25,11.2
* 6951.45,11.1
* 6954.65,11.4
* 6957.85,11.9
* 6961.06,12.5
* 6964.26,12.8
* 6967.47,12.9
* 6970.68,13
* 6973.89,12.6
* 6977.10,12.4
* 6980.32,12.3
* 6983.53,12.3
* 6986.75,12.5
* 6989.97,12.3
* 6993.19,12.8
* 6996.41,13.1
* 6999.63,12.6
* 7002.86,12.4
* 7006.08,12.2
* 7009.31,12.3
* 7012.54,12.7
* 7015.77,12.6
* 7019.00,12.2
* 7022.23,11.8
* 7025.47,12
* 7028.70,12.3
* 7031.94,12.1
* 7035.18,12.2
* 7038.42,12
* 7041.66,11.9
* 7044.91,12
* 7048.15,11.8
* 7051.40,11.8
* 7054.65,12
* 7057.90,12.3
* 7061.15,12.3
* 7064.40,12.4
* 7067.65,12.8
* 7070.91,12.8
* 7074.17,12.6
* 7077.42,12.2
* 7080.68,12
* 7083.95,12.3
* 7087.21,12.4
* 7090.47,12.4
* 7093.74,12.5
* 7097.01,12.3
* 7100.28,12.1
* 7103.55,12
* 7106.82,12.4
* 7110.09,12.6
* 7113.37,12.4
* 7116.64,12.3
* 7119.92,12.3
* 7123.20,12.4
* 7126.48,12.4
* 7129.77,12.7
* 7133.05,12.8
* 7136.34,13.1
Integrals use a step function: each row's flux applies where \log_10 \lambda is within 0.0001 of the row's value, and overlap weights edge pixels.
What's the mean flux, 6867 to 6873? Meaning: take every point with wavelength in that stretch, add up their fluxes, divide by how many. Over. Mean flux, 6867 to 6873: 12.1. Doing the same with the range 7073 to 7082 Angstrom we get 12.3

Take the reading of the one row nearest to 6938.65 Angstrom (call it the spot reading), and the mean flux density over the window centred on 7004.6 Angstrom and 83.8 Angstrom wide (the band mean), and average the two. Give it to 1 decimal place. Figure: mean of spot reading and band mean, 12.1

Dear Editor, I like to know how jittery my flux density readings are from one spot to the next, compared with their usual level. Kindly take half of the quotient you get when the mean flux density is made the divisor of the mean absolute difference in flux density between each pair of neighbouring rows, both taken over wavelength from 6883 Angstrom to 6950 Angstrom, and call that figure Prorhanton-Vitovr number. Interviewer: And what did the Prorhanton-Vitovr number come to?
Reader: 0.0132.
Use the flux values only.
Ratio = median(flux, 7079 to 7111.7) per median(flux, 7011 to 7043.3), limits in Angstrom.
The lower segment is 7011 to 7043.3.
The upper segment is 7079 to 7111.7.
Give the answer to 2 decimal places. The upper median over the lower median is 1.02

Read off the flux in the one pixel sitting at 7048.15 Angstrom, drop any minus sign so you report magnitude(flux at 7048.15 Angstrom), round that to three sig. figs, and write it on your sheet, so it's 11.8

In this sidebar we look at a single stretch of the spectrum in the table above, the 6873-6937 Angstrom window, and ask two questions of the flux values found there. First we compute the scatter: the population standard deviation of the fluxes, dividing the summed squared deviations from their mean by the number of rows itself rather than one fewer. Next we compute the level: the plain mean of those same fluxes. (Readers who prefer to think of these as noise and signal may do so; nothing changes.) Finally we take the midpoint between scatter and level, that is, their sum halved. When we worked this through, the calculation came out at 6.33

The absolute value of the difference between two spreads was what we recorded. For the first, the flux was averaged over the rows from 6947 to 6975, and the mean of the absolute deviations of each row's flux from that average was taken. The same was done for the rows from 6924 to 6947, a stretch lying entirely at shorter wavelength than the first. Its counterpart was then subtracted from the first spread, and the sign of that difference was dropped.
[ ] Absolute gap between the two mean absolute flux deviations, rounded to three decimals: 0.365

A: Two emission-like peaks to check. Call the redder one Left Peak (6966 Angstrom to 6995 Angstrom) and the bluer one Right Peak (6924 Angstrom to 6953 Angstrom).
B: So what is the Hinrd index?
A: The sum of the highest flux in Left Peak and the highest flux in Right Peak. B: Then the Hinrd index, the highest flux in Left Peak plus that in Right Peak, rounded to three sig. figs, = 25.6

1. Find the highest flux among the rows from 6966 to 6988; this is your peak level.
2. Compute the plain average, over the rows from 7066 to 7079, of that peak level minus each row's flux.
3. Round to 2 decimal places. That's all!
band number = 0.40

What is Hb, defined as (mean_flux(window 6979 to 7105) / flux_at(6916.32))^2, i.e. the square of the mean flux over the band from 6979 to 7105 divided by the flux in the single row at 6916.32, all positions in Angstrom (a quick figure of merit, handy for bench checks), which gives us 0.97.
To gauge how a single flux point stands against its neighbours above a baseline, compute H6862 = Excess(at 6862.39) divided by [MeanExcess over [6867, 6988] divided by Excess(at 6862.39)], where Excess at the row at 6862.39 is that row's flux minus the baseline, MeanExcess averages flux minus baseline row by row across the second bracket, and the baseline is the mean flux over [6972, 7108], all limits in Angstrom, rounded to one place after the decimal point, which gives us -0.1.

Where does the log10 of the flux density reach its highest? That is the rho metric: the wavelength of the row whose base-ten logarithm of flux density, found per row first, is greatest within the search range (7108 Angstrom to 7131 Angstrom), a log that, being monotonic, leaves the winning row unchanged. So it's 7129.77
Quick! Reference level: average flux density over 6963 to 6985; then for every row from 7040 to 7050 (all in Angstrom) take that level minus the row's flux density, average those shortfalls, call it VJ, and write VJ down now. 0.71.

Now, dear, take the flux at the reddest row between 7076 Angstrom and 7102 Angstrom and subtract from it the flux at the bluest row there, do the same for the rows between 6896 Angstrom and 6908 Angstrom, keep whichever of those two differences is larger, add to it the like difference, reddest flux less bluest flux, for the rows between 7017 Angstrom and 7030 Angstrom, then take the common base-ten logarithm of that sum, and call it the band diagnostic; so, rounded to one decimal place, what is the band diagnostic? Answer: -14.8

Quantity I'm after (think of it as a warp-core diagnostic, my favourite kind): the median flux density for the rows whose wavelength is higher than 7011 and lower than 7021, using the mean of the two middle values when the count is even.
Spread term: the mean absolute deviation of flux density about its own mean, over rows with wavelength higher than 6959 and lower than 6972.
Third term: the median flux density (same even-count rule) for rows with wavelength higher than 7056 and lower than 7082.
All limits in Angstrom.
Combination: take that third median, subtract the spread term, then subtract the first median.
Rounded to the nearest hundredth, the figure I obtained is -0.40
